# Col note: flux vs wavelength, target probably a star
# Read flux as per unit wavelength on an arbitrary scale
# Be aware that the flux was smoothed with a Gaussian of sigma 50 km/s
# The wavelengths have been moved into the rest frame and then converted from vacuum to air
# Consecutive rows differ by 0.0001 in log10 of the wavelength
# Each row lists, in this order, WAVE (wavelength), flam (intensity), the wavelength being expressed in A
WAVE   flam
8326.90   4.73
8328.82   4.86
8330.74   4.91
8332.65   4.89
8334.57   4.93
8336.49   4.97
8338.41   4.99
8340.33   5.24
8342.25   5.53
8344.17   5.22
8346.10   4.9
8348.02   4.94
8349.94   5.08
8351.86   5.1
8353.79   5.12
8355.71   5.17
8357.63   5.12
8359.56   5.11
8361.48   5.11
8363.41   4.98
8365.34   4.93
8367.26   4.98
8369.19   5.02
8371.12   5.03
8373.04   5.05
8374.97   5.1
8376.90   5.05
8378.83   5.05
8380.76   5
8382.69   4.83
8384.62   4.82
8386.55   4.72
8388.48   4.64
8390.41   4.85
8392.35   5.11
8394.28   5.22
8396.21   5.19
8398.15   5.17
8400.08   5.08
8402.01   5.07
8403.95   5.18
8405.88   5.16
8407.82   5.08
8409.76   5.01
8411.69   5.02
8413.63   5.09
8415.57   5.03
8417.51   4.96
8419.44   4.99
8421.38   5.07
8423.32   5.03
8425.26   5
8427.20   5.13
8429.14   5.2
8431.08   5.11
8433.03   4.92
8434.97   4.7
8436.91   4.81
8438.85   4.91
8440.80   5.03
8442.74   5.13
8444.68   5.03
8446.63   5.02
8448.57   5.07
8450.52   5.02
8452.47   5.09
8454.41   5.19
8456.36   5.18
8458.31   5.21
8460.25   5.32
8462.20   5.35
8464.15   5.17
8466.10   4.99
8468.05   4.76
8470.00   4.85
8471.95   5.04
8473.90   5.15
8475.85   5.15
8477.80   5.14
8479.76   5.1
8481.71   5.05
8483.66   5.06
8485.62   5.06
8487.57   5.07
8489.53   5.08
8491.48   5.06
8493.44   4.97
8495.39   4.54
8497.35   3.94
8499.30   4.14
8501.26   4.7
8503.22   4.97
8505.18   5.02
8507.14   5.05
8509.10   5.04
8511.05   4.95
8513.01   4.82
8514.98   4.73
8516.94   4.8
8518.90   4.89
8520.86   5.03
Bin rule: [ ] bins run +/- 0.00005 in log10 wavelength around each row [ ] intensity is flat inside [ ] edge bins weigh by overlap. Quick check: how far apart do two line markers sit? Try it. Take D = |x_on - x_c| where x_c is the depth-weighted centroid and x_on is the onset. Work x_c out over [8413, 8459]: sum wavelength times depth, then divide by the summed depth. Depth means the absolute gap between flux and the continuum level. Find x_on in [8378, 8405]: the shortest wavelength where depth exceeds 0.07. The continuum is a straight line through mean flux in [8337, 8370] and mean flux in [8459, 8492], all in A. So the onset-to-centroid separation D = 55.8 A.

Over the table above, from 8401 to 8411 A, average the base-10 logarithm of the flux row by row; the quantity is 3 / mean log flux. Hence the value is 4.24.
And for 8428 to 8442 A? 4.32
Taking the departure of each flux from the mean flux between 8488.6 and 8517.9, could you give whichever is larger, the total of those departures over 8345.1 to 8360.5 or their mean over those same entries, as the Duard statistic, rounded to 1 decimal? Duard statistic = 2.2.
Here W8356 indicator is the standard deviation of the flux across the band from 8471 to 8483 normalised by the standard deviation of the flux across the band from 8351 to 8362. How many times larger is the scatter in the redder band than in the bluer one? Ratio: 2.0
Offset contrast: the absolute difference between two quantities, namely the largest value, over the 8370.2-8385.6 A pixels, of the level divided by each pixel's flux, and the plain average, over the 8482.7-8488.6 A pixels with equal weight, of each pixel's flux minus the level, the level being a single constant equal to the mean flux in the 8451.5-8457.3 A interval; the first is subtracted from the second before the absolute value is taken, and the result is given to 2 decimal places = 1.16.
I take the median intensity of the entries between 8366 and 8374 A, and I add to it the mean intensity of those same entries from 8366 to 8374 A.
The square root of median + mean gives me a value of 3.17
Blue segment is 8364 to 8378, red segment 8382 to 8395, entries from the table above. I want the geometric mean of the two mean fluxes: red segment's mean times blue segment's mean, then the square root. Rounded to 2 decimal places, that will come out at 4.95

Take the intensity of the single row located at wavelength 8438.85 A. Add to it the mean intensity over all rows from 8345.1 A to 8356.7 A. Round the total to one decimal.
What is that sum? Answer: 10.0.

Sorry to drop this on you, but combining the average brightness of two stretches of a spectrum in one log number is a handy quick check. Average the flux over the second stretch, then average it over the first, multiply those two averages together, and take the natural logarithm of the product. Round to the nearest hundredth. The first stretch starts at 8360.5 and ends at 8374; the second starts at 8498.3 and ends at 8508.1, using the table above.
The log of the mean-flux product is 3.18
